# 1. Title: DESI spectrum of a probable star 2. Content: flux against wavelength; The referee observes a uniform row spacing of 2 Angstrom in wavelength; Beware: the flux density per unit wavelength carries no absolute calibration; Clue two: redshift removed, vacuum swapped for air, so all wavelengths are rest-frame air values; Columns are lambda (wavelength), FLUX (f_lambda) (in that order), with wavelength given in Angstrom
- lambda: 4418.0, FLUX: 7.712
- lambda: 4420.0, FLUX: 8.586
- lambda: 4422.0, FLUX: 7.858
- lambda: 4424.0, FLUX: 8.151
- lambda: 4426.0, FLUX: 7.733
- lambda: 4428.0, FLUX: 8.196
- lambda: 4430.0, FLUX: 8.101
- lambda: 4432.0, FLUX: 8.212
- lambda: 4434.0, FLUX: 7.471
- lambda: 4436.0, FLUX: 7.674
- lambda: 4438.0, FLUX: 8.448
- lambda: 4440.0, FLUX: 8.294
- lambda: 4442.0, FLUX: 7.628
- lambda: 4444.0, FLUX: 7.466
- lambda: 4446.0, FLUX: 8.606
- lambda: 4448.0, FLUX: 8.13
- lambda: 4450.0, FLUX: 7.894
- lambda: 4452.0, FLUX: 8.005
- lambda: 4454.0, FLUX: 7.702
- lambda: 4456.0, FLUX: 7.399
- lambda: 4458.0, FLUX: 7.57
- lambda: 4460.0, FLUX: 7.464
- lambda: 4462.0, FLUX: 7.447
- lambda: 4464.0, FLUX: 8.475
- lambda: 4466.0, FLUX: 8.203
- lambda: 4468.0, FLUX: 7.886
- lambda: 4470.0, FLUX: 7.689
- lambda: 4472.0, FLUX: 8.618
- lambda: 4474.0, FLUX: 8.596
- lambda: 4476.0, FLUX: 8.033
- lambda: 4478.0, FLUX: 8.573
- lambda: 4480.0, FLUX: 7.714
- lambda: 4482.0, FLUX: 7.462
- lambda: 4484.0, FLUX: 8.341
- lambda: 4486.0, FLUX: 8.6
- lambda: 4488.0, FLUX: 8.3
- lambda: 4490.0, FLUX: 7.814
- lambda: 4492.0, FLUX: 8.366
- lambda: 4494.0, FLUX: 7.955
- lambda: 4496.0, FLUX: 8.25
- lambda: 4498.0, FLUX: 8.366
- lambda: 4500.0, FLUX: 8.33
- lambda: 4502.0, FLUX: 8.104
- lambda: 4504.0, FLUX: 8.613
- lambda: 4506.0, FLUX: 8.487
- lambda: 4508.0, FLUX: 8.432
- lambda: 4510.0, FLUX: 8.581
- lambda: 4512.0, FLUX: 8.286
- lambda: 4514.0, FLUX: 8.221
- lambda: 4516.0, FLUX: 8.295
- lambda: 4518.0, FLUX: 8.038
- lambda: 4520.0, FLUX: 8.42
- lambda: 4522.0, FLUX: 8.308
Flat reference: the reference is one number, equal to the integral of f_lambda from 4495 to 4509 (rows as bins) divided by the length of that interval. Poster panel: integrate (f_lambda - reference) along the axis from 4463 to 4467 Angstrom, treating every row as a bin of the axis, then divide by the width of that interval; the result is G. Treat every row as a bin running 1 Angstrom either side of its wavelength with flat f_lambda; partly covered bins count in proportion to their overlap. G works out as -0.03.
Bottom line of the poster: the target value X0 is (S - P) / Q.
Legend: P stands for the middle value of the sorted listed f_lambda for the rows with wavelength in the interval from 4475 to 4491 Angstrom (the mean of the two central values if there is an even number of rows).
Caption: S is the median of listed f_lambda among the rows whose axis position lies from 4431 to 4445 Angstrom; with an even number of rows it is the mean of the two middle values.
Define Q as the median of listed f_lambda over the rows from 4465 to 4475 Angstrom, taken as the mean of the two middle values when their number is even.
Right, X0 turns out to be -0.06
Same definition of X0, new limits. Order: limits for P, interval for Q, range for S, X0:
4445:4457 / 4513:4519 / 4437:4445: 0.00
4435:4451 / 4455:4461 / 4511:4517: 0.04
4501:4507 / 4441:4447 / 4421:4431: -0.05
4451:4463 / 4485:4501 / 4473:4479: 0.13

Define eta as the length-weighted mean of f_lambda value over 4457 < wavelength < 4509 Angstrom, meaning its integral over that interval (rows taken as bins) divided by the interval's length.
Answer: 8.14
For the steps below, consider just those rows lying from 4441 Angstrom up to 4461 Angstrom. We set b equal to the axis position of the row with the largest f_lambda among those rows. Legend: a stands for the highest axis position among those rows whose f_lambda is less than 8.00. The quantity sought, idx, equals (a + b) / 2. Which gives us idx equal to 4453 Angstrom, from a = 4460.0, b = 4446.0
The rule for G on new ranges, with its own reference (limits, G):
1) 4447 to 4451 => -0.36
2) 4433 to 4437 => -0.80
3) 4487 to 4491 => -0.31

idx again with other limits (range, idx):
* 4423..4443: 4440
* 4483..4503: 4490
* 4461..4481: 4476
